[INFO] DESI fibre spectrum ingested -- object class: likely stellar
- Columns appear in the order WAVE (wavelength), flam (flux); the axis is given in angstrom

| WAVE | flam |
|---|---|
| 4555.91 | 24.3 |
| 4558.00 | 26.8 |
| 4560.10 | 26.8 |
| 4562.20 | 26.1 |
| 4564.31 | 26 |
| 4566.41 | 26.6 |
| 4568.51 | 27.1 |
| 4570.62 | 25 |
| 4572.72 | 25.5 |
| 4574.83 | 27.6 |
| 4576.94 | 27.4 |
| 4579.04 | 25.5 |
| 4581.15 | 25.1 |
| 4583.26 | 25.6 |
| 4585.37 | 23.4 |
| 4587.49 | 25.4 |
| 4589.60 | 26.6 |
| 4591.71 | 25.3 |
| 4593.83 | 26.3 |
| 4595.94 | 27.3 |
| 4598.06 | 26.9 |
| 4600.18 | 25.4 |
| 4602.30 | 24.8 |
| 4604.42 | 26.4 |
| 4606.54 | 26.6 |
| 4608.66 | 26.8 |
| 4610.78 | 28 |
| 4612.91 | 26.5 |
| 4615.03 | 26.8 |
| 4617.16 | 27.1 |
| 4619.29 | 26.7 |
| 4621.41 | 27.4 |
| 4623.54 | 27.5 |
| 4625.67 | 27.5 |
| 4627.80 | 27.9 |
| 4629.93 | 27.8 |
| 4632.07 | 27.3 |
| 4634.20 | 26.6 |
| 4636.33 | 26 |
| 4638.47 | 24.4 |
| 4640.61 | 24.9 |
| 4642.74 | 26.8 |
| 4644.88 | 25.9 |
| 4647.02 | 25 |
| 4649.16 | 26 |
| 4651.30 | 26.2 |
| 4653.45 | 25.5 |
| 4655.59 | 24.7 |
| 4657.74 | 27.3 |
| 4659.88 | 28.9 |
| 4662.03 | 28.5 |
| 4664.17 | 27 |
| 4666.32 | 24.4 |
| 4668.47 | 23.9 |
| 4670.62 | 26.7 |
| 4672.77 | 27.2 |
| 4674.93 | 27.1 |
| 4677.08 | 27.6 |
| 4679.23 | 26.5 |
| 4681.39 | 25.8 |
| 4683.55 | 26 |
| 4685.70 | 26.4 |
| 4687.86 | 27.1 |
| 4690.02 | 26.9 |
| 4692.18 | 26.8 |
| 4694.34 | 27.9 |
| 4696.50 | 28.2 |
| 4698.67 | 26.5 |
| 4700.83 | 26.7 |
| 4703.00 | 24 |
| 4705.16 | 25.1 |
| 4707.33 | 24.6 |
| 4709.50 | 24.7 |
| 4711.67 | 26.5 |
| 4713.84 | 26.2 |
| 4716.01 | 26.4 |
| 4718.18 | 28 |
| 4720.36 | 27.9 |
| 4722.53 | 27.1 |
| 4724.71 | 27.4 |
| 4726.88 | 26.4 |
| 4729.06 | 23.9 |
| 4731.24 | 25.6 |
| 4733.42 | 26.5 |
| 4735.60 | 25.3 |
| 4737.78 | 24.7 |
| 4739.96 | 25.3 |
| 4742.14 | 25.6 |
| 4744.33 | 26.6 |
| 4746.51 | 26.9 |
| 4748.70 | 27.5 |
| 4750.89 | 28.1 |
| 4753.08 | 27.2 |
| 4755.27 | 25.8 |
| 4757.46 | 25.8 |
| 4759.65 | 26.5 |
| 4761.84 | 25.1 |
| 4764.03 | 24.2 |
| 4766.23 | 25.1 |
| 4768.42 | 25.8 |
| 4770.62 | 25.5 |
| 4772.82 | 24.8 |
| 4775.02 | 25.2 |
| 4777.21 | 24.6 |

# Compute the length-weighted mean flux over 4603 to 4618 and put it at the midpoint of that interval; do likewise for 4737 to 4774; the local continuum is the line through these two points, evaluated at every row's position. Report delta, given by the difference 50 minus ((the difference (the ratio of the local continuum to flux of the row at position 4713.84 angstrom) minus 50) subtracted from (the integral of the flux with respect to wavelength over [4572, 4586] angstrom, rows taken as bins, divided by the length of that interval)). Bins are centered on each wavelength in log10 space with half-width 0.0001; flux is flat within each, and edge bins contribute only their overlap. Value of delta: -24.8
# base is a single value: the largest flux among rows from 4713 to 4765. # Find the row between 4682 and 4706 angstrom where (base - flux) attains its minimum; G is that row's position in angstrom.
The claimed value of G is 4696.50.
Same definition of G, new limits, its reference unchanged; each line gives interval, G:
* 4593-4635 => 4610.78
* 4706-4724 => 4718.18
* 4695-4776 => 4696.50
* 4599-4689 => 4659.88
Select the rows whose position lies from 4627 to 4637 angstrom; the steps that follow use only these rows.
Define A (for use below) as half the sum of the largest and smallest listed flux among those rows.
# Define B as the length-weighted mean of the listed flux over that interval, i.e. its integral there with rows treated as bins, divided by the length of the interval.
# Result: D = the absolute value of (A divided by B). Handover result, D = 0.99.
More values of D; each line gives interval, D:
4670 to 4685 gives 1.00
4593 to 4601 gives 0.99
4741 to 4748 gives 0.99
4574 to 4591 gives 0.99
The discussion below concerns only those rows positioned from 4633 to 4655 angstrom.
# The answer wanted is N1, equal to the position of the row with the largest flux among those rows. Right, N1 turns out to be 4642.74 angstrom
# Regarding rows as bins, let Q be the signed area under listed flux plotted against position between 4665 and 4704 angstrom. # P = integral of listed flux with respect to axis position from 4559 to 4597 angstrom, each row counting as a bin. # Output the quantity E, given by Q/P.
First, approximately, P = 989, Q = 1031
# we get 1.04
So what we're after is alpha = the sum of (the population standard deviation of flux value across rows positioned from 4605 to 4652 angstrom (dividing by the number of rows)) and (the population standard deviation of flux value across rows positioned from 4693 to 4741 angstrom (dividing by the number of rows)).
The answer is 2.23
